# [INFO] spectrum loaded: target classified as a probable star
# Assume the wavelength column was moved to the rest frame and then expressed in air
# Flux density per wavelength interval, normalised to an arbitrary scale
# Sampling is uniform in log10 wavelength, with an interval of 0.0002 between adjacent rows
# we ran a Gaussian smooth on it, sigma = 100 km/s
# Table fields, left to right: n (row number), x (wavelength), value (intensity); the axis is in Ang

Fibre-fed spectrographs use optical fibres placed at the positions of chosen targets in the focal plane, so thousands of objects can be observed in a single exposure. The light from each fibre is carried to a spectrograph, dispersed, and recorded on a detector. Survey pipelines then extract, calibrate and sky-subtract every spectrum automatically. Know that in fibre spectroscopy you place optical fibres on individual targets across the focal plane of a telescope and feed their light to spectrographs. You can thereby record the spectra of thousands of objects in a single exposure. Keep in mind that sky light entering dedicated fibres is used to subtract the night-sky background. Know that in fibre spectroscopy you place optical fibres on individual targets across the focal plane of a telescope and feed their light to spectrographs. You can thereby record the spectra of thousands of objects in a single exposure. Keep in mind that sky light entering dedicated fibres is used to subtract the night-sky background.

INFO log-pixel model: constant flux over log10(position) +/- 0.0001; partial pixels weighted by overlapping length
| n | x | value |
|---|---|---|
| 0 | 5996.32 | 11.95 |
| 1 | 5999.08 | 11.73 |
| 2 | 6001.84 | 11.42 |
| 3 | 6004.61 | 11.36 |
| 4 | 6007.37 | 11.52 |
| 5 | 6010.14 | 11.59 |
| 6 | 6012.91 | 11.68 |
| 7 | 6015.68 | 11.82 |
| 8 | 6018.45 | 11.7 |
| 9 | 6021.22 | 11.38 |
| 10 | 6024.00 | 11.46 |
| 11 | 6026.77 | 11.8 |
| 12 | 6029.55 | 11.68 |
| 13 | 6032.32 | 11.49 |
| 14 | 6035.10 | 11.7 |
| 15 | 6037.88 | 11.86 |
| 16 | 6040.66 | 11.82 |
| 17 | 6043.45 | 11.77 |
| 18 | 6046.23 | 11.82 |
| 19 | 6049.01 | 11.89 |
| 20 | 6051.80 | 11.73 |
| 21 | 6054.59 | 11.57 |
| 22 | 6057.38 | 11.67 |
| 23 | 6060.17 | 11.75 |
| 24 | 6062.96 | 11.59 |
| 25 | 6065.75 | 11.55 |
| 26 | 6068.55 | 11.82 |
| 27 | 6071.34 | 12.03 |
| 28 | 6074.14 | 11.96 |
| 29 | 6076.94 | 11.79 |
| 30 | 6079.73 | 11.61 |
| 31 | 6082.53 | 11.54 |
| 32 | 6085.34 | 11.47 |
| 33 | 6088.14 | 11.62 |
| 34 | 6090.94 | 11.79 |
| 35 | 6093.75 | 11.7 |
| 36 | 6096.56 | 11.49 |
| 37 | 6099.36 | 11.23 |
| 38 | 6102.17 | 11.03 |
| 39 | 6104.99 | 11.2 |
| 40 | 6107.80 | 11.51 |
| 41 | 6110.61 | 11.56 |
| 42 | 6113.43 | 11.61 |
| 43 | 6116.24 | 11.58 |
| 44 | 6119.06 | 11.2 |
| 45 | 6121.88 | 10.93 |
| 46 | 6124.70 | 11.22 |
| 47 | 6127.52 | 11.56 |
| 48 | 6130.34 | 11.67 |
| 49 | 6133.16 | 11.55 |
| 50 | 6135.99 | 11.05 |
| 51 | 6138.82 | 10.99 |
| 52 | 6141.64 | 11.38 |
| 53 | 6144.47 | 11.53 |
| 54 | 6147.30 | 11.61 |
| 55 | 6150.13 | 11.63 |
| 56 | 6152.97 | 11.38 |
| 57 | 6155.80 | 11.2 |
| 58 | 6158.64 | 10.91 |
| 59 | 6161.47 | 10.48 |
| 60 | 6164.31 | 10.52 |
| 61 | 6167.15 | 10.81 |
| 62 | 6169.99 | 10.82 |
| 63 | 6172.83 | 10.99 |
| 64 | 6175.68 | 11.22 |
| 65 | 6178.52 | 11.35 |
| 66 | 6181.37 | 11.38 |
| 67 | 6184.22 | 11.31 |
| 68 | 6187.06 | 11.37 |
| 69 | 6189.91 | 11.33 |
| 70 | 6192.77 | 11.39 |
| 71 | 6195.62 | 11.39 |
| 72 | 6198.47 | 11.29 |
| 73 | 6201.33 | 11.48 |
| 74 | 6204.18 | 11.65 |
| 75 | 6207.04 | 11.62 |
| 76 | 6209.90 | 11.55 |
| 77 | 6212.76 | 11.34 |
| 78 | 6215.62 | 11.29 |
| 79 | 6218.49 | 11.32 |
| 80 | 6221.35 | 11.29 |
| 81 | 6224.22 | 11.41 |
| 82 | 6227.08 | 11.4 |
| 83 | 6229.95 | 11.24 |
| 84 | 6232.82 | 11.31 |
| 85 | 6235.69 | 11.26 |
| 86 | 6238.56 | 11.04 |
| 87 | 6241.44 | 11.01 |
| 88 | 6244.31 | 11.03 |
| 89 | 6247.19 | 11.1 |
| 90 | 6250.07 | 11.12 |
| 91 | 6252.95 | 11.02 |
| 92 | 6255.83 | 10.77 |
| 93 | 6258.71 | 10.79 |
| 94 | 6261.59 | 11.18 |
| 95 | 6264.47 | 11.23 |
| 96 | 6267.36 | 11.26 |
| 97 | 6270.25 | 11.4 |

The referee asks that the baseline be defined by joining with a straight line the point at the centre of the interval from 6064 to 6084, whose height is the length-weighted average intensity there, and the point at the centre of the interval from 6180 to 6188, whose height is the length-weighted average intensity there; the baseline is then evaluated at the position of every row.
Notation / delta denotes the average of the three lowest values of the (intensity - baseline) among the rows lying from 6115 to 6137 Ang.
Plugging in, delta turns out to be -0.5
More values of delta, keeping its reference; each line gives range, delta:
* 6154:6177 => -0.8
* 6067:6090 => -0.2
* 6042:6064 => -0.2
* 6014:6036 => -0.5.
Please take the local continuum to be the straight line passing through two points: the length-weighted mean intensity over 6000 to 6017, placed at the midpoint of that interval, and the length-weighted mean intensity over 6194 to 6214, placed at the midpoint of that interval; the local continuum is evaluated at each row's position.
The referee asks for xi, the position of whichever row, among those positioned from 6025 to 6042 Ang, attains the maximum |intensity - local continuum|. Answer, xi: 6037.88 Ang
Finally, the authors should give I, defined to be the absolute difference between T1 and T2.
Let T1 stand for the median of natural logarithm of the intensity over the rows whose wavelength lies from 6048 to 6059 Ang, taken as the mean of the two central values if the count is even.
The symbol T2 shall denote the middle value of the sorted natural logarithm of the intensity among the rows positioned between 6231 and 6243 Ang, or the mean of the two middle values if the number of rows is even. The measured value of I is 0.048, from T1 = 2.46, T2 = 2.41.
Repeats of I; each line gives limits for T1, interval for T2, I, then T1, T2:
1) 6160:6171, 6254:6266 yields 0.029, 2.37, 2.40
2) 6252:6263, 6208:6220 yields 0.038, 2.39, 2.43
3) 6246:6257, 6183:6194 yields 0.026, 2.40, 2.43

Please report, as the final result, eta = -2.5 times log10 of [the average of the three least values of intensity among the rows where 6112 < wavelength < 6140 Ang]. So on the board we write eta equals -2.60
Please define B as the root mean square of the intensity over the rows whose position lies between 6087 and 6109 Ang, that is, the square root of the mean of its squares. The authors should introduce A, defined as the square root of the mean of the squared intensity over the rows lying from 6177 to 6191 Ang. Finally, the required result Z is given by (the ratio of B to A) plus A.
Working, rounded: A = 11.3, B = 11.4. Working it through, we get 12.4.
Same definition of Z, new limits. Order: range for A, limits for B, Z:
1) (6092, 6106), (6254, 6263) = 12.3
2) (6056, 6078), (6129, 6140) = 12.7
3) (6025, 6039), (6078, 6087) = 12.7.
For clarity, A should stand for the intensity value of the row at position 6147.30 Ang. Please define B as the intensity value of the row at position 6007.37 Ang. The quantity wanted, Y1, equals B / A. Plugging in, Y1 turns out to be 0.992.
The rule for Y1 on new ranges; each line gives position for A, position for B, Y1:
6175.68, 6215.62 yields 1.006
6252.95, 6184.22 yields 1.026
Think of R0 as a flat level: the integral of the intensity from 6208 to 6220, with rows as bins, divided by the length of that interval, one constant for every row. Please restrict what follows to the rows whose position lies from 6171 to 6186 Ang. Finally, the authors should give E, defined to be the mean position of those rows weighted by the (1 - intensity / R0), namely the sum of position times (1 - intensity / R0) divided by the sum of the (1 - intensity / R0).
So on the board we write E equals 6175.1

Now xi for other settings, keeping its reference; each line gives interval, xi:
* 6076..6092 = 6090.94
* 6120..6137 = 6121.88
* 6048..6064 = 6049.01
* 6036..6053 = 6049.01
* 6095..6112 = 6102.17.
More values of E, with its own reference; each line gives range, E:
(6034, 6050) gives 6042.5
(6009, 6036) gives 6022.2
